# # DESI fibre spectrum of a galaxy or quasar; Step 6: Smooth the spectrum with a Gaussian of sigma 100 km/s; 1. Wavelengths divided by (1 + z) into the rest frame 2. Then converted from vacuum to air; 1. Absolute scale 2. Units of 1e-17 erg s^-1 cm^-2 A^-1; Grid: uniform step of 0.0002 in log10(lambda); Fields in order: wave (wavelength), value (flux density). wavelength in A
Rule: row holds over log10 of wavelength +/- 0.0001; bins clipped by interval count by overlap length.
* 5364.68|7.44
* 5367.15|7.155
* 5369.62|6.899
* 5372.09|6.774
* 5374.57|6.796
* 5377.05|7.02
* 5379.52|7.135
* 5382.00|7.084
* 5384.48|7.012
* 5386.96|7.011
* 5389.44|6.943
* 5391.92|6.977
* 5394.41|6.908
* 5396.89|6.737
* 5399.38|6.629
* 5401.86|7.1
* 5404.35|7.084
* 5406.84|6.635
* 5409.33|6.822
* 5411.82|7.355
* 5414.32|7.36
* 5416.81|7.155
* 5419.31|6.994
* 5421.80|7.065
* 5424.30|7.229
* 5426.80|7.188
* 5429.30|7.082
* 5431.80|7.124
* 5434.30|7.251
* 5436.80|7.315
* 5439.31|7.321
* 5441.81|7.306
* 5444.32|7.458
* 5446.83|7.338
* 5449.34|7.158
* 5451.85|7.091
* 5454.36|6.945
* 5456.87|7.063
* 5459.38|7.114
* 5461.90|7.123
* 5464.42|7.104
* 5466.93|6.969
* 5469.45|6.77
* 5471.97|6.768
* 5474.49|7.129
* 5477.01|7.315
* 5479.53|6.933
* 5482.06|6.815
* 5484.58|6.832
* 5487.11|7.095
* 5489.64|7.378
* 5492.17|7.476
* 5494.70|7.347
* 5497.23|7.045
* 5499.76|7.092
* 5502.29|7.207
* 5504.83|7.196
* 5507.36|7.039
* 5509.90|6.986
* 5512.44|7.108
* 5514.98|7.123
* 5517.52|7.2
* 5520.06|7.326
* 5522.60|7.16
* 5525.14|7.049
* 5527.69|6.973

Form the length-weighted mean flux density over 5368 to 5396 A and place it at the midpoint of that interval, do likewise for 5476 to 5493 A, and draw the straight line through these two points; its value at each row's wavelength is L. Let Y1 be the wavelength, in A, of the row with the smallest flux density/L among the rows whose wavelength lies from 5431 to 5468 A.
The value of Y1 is 5454.36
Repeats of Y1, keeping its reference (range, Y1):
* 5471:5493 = 5471.97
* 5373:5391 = 5374.57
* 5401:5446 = 5406.84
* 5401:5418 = 5406.84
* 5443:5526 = 5471.97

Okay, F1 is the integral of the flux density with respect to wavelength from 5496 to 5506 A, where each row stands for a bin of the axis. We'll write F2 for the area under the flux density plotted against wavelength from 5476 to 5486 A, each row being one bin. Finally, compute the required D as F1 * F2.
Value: 4970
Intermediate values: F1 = 71.3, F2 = 69.7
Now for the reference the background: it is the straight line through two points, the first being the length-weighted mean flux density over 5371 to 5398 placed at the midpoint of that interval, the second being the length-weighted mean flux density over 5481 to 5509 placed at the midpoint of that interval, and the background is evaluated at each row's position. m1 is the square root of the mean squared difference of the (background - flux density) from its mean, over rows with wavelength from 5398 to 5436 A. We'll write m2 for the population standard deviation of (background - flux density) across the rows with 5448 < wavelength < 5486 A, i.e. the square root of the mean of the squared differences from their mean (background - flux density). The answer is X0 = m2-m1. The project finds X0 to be -0.04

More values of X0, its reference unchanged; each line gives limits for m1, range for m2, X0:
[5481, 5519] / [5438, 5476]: 0.03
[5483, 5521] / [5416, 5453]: -0.05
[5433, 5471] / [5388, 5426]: 0.02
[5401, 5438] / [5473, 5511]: 0.01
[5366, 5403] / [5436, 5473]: 0.06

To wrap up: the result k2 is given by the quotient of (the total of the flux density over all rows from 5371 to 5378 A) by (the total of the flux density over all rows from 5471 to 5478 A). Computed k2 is 0.97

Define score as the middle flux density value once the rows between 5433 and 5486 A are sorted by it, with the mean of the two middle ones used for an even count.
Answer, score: 7.11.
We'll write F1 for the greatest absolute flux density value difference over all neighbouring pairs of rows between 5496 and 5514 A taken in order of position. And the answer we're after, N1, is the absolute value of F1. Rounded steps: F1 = 0.16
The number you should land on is 0.16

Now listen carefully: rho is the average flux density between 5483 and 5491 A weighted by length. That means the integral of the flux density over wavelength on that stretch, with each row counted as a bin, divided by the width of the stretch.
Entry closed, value 7.09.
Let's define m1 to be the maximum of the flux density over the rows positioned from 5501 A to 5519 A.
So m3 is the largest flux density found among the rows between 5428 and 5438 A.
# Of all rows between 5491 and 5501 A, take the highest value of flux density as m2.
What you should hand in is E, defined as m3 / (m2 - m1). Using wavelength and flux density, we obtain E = 27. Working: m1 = 7.207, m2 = 7.476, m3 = 7.315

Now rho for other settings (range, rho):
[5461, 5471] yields 6.98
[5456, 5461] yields 7.09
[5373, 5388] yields 7.00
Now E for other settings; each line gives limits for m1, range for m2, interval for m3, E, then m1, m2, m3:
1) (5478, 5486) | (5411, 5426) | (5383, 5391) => 16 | 6.933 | 7.36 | 7.012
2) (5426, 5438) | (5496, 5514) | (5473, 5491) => -68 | 7.315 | 7.207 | 7.378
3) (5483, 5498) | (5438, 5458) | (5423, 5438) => -406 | 7.476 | 7.458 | 7.315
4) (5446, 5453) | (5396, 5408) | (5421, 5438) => -31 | 7.338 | 7.1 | 7.315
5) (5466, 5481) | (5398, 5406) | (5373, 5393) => -33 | 7.315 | 7.1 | 7.135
